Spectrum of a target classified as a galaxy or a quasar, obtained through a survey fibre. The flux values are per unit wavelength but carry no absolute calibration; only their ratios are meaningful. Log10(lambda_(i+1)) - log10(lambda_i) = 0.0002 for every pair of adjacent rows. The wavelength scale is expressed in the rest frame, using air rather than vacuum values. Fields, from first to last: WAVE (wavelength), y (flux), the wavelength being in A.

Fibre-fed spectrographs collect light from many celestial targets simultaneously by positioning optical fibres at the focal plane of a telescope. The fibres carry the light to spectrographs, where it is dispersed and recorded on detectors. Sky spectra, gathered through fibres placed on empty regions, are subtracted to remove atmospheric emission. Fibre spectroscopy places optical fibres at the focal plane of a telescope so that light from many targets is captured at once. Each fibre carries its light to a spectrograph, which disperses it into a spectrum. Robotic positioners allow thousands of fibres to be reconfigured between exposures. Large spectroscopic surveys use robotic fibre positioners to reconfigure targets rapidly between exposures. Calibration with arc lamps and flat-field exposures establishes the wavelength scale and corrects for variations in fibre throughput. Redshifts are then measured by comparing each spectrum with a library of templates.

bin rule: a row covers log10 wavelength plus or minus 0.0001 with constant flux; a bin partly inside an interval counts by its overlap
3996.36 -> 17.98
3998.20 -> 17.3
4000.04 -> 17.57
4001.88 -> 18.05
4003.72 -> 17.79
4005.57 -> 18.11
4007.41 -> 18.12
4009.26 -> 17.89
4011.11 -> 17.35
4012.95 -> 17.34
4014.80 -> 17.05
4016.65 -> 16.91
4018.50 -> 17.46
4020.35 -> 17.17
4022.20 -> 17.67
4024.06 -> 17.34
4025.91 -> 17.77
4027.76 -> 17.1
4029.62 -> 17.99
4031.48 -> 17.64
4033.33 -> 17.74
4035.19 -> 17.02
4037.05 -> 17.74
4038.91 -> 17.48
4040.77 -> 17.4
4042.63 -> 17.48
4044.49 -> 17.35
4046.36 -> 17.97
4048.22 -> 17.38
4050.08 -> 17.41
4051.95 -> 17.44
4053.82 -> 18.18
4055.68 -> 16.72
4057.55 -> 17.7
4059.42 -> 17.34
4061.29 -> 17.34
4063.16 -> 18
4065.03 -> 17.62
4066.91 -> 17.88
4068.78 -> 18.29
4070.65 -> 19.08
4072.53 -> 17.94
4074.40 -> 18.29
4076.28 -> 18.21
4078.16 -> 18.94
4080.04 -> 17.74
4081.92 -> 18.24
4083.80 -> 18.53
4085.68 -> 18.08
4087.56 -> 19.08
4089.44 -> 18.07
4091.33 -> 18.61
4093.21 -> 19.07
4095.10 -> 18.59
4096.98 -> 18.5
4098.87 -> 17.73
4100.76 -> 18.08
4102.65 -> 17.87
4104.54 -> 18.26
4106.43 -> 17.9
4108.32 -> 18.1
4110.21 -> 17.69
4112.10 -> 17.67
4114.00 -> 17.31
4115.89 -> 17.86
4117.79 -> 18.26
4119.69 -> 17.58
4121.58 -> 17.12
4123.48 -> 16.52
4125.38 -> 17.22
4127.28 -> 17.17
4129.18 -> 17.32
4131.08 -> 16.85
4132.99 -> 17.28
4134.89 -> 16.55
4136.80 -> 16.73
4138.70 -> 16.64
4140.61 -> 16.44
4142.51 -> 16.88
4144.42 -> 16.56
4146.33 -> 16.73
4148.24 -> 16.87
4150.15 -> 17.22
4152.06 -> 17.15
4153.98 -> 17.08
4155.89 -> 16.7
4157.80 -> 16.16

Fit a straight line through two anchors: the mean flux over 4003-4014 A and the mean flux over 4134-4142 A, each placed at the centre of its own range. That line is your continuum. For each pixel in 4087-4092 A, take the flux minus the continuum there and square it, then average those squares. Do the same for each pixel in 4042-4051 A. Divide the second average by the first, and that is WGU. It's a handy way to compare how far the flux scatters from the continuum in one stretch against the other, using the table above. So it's 0.0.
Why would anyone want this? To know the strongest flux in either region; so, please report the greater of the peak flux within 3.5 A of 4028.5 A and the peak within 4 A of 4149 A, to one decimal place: 18.0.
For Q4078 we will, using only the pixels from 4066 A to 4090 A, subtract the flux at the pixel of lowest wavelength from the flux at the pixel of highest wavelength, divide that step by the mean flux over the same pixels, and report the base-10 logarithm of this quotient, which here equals -2.0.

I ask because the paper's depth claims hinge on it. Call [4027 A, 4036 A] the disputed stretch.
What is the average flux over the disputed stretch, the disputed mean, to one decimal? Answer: 17.5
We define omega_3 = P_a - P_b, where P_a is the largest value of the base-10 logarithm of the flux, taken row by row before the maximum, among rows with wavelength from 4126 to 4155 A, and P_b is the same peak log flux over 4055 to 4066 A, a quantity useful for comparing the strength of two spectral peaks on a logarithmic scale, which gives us -0.017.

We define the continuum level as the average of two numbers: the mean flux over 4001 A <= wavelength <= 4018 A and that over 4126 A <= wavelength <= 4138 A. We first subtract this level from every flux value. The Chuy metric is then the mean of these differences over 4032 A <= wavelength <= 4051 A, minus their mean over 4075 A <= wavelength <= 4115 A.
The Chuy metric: -0.7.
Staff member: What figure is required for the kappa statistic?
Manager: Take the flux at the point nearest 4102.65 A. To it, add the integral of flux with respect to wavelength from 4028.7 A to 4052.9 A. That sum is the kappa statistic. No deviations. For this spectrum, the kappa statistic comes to 442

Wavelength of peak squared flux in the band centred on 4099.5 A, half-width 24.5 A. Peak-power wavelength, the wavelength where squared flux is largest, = 4087.56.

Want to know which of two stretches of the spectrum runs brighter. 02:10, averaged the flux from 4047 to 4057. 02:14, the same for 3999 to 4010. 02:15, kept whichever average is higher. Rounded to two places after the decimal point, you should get 17.92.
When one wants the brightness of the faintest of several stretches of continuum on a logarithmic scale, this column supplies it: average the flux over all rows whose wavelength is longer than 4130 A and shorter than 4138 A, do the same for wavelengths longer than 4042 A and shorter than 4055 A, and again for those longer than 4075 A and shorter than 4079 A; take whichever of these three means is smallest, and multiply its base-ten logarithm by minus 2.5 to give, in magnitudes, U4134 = -3.067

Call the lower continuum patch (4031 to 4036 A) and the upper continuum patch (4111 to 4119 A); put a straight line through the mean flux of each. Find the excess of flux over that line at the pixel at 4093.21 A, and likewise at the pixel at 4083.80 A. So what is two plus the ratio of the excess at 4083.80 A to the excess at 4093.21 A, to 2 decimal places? 2.63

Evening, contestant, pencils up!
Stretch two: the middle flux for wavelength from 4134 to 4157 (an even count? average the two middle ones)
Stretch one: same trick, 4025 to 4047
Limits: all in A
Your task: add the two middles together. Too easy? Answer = 34.3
